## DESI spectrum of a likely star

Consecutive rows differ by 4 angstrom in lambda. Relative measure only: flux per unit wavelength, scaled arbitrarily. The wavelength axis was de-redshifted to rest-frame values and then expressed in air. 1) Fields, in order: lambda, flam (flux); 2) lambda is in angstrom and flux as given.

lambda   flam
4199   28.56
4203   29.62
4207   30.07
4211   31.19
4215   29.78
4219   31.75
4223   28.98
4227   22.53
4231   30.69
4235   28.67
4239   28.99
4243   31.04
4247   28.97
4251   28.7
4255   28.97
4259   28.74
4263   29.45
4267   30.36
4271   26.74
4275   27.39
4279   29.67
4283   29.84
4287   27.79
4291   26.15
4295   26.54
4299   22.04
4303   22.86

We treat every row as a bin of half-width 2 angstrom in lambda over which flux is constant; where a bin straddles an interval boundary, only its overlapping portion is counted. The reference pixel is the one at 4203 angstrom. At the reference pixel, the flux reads 29.62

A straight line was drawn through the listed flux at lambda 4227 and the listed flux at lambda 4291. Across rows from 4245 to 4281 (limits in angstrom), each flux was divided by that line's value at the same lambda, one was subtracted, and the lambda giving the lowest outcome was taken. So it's 4271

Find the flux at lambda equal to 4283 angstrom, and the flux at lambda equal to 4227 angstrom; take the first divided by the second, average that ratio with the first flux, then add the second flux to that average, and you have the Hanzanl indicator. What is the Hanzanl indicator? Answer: 38.1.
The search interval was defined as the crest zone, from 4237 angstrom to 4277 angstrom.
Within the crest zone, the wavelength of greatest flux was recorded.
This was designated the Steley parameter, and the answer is 4243 angstrom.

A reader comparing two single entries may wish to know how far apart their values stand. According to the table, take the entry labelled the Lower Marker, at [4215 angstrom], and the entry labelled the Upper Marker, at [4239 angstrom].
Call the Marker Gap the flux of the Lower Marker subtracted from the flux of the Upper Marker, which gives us -0.8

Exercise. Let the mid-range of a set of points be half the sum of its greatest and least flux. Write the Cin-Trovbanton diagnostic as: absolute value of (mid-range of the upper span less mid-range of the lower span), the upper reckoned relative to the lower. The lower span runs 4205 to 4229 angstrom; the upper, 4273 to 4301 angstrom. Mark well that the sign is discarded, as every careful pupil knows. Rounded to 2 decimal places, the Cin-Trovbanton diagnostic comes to 1.20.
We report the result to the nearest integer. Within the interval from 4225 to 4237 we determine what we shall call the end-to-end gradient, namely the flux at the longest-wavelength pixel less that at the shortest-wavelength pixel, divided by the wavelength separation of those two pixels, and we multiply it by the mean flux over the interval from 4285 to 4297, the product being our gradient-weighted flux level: 21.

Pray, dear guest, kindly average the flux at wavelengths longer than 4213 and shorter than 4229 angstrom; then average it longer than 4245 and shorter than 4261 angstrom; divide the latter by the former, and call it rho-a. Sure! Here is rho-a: 1.02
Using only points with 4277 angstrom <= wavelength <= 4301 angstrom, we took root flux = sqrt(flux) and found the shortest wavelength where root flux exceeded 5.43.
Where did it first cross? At 4279 angstrom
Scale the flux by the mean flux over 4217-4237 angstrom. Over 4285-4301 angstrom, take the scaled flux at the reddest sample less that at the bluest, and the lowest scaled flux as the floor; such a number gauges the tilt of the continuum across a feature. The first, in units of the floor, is -0.261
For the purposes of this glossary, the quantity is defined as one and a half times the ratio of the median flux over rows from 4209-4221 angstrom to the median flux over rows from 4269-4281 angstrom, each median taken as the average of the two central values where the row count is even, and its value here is 1.71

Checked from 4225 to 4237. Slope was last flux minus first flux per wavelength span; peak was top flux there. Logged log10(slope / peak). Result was -1.6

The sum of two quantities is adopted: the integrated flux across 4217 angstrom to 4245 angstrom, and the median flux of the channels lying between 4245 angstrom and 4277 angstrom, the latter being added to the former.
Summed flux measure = 839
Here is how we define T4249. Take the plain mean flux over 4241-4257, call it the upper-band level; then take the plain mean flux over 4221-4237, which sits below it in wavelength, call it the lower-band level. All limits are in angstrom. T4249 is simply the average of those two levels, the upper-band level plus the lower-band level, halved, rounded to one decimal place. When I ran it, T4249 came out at 28.6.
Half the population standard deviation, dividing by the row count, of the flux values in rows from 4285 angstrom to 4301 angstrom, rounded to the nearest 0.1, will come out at 1.1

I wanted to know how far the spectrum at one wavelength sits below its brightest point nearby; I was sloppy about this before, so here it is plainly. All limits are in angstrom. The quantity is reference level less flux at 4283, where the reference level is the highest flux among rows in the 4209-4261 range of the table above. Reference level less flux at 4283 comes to 1.9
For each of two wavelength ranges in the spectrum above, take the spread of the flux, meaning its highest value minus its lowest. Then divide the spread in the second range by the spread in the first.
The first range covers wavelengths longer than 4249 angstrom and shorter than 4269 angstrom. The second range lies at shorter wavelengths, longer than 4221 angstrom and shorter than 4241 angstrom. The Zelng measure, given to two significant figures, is 4.9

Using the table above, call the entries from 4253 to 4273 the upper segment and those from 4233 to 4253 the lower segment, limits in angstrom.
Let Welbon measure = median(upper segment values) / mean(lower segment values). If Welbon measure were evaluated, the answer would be 0.99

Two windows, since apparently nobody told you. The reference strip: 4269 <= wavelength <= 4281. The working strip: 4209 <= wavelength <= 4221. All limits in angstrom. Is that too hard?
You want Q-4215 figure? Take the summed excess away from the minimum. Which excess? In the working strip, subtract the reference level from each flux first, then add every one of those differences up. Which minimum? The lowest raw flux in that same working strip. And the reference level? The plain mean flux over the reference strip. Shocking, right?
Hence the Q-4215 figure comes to 21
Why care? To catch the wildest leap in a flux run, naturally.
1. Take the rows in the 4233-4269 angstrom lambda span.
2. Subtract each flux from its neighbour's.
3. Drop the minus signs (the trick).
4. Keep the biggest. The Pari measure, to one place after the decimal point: 2.1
